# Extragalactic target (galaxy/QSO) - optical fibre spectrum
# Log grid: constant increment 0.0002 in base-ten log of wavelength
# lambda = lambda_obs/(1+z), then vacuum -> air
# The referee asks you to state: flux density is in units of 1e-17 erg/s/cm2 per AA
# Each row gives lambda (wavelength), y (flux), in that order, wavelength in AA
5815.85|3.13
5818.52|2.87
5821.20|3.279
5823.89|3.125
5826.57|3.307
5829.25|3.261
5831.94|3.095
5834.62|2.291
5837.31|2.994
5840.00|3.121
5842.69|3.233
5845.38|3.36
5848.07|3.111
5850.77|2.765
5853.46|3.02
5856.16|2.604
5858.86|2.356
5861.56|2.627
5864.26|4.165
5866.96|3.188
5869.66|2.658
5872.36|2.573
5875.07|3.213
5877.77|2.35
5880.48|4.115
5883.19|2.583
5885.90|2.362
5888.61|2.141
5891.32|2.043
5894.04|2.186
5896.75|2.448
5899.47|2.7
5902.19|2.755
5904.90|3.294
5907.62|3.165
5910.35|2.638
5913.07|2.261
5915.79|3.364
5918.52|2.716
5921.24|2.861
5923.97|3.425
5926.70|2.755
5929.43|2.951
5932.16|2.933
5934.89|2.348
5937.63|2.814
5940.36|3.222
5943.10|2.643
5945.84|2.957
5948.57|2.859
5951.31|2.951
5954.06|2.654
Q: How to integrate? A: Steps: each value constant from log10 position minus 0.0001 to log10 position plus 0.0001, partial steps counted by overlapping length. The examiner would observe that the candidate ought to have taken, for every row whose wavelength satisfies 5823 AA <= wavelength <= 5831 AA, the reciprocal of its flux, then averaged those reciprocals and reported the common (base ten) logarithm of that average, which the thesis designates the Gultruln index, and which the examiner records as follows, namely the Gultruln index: -0.509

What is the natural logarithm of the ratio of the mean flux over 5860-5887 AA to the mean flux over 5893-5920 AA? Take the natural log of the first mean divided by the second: 0.08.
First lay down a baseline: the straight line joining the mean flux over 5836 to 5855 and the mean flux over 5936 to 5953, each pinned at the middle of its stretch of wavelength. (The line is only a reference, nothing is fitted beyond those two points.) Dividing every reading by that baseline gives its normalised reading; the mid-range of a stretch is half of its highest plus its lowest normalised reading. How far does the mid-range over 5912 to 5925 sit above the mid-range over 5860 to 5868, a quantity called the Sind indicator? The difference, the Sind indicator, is -0.1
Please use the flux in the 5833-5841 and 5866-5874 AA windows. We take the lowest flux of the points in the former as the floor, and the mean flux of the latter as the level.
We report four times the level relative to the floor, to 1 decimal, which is 4.9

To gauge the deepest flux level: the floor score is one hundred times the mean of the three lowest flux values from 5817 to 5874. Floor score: 241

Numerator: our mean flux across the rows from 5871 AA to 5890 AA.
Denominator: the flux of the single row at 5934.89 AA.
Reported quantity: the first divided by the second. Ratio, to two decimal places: 1.18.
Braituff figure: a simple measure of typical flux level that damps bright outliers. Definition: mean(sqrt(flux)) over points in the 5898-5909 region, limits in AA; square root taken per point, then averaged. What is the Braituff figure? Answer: 1.72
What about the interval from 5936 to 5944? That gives 1.70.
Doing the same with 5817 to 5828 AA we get 1.77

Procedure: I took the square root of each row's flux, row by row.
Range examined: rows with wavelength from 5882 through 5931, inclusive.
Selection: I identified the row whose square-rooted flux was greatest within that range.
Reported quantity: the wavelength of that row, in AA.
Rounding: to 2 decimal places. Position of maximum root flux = 5923.97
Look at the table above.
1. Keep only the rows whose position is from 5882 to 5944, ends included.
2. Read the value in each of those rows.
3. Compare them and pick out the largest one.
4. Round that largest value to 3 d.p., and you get 3.425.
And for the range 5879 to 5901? 4.115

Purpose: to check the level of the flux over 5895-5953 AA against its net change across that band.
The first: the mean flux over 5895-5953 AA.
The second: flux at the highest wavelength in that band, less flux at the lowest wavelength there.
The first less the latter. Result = 2.4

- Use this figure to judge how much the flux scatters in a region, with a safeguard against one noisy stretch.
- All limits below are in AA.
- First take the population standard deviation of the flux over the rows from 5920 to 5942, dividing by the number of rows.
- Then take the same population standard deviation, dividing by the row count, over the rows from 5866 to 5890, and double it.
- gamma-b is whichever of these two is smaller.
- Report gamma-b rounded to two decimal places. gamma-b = 0.30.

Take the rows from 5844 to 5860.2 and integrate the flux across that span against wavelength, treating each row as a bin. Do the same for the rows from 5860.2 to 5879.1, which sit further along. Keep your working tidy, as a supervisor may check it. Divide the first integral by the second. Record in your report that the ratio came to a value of 0.83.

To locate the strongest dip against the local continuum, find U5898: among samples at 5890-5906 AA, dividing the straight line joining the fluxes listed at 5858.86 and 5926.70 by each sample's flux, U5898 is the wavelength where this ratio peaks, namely 5891.32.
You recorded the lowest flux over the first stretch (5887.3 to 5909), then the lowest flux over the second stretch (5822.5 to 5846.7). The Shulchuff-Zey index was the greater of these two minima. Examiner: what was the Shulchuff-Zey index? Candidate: 2.291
